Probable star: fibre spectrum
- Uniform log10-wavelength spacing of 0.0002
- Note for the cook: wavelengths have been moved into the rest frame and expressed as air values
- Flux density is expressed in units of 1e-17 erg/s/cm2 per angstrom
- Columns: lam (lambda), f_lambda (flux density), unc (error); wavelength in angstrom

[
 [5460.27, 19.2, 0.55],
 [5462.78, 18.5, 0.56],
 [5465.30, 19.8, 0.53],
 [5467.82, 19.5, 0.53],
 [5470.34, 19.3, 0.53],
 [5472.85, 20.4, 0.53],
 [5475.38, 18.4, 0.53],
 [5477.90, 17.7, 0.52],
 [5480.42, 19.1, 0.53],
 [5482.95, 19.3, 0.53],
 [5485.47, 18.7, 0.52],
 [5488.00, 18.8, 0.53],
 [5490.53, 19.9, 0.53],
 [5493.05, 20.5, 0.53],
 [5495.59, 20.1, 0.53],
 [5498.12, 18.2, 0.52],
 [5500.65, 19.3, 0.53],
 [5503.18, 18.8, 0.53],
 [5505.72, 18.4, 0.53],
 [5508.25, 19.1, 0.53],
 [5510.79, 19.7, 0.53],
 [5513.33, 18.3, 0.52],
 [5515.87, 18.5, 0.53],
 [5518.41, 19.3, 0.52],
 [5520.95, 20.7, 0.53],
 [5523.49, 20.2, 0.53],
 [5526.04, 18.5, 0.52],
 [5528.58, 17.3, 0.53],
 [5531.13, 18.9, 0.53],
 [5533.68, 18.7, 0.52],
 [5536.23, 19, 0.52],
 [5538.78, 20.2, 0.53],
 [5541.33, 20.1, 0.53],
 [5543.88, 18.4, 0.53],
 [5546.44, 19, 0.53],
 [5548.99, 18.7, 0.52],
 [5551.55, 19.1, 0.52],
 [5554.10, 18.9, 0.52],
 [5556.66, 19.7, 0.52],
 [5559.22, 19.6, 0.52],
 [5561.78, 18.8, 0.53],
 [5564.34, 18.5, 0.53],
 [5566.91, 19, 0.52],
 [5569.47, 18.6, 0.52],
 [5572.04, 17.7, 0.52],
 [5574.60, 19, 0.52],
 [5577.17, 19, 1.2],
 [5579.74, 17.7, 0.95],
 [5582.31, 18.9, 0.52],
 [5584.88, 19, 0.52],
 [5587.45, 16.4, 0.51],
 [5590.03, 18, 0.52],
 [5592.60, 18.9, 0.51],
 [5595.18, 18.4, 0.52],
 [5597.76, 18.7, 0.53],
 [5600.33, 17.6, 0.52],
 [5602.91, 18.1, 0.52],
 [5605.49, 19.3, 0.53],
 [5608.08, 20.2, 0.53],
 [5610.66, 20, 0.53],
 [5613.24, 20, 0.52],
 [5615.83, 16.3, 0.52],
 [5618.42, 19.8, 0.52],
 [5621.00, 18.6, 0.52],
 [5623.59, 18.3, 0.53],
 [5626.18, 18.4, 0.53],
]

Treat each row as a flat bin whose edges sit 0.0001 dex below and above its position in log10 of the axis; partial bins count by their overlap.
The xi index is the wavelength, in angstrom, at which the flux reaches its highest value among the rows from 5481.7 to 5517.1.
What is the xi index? 5493.05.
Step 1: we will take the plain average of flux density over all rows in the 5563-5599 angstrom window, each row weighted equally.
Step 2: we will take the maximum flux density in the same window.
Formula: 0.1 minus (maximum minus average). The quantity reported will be -0.49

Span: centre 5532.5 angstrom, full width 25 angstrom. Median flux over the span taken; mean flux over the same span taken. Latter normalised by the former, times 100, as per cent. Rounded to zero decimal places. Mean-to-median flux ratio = 101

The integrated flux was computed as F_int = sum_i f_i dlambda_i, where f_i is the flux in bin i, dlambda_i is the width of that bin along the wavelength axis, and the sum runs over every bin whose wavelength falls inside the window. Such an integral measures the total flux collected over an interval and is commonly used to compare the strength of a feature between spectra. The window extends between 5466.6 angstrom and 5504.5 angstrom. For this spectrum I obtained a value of 728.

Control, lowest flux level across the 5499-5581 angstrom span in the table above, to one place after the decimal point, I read 17.3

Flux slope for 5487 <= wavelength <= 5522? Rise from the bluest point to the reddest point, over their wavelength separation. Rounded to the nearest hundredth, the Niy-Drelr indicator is 0.06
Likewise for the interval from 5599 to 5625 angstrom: 0.03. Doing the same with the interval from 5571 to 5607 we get 0.05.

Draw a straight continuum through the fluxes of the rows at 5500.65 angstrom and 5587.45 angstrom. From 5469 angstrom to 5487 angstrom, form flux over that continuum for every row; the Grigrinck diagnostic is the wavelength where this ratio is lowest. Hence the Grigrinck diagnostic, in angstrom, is 5477.90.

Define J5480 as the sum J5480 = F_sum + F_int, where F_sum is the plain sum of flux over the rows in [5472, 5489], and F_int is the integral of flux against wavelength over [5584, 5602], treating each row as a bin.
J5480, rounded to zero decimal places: 459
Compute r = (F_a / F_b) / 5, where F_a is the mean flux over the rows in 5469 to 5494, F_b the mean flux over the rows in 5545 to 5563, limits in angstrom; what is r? 0.2010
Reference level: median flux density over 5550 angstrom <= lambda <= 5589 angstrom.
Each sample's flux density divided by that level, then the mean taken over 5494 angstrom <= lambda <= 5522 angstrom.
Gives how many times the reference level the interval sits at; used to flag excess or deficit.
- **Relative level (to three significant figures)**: 1.01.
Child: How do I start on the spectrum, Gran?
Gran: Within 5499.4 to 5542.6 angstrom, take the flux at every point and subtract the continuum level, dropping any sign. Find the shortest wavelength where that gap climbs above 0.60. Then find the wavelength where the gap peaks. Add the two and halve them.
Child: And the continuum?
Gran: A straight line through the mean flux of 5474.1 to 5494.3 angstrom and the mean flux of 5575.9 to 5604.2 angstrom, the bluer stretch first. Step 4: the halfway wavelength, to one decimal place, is 5515.9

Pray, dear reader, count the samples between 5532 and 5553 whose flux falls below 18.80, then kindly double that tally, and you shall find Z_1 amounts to 6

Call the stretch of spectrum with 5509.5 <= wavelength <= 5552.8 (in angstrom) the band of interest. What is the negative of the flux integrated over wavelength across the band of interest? -827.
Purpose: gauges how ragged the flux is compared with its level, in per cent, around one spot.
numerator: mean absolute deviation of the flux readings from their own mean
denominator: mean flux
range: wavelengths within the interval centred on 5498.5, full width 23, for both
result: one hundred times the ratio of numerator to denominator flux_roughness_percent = 3.3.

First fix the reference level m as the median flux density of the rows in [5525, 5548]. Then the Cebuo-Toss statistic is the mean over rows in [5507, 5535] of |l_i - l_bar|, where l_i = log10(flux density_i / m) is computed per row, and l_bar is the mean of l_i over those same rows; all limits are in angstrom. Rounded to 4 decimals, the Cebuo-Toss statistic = 0.0162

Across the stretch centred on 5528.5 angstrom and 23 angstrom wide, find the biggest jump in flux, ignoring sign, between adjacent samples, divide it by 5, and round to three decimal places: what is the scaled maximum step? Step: 0.340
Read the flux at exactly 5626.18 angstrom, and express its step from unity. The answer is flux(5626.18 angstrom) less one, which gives 17.4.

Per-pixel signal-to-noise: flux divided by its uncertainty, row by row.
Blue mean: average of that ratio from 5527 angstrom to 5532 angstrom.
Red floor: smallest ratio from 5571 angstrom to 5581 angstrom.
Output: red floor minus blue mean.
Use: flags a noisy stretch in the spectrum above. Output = -18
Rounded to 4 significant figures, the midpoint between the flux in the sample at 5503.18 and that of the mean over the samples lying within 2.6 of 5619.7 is 19.00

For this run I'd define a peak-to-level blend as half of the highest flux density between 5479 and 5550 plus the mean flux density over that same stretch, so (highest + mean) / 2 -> 19.9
